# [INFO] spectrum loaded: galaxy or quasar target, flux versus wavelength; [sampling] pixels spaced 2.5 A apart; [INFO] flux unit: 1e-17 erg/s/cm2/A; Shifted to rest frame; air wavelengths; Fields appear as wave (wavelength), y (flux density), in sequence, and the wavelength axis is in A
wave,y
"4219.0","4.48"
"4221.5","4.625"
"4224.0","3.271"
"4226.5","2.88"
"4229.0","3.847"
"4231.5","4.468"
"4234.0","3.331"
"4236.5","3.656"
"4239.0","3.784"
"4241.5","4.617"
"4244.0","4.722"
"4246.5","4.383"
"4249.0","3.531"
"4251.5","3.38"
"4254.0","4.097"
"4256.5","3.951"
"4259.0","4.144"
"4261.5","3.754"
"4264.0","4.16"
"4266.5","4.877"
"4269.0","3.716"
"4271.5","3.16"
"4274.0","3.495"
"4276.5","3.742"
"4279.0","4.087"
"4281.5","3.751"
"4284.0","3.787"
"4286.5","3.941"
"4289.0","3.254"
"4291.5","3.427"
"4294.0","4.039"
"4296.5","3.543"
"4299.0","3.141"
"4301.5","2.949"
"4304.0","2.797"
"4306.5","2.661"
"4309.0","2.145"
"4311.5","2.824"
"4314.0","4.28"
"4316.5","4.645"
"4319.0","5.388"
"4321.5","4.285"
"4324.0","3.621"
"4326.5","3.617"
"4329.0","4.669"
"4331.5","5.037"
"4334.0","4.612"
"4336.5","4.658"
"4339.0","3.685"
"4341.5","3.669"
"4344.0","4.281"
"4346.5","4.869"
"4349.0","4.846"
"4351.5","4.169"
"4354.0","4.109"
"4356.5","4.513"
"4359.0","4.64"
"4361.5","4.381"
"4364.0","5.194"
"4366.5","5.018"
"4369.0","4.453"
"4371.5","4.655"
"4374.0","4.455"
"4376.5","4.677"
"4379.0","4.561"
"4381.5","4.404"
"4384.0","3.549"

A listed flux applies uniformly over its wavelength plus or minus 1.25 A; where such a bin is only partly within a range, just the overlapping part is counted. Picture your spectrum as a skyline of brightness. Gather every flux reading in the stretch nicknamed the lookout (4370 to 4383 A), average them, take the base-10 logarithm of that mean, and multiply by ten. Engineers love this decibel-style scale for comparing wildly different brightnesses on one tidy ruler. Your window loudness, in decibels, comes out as 6.6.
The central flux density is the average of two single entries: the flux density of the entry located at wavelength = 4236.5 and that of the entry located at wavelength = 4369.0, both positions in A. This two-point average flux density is 4.05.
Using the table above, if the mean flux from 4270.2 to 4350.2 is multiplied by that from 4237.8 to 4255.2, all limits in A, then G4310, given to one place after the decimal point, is 15.6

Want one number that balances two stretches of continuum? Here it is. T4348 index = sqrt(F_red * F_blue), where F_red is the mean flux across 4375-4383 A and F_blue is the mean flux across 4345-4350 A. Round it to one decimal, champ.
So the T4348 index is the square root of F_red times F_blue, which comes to 4.7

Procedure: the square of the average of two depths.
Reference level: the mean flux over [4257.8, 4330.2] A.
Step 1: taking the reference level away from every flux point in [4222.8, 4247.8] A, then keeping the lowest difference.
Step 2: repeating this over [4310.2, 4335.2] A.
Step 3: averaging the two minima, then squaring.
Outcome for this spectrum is 0.75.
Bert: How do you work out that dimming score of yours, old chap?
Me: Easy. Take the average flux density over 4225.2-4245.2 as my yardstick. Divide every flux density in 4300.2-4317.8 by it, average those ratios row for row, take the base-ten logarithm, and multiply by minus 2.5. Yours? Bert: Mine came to 0.22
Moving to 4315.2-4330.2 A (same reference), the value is -0.12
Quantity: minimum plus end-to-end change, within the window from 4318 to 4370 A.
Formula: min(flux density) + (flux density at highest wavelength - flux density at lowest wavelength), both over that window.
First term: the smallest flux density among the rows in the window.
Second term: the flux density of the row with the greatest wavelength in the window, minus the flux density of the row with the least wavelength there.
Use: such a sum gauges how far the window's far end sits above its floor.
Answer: 2.7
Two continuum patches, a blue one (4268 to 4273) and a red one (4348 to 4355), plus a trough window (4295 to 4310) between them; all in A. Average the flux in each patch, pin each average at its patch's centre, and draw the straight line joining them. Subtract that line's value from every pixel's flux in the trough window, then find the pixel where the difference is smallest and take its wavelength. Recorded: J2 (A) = 4309.0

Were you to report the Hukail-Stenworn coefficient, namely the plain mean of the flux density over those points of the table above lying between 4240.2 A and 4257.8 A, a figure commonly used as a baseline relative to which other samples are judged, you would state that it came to 4.10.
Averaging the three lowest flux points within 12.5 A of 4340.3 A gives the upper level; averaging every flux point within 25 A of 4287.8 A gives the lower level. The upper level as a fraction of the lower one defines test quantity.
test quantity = 1.1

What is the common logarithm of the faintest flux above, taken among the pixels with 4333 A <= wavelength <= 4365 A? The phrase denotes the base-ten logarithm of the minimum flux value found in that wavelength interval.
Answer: 0.56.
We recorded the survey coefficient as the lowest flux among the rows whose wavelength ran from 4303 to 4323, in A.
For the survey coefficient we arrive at 2.145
